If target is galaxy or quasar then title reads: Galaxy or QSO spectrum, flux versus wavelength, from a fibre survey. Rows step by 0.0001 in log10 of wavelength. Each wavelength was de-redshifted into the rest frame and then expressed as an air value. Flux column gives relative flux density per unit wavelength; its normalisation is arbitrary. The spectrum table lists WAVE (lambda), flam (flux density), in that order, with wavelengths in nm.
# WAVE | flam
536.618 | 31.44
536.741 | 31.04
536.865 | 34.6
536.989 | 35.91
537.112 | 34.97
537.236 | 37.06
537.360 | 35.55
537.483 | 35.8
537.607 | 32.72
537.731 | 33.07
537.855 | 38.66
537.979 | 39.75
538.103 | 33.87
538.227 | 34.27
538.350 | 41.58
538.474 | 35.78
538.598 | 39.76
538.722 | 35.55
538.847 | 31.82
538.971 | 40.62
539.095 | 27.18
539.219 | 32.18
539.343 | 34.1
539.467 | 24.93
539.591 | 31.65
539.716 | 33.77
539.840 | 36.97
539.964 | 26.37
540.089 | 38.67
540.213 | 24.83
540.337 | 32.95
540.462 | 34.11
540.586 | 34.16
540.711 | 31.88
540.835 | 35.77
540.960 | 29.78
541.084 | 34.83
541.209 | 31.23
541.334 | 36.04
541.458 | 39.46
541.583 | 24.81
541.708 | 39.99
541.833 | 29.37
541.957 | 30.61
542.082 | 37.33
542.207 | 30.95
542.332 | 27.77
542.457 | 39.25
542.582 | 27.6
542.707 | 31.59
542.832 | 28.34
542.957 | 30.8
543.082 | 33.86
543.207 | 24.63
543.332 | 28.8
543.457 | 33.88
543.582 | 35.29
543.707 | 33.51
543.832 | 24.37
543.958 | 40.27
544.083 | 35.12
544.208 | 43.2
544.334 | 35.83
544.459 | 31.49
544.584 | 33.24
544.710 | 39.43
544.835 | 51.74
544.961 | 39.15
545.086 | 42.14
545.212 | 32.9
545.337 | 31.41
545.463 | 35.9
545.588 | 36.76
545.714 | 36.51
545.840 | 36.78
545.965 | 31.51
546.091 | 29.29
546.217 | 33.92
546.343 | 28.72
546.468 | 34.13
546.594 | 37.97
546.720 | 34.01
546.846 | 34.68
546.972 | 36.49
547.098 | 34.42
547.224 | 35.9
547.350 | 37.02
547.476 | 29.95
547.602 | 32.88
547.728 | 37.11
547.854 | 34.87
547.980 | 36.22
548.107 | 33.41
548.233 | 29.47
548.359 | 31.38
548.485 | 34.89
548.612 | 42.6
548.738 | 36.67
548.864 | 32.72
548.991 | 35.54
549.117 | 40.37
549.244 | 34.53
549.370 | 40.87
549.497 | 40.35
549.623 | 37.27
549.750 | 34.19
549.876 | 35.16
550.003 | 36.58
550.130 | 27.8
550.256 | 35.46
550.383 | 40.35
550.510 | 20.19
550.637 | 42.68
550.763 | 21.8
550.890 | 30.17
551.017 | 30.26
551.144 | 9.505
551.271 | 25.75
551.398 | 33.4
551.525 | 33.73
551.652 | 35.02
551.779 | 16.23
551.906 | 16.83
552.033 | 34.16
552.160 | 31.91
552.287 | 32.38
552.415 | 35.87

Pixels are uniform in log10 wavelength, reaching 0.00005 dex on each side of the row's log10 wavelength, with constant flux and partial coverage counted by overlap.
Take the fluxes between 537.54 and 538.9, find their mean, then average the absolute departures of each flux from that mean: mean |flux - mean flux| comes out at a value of 2.8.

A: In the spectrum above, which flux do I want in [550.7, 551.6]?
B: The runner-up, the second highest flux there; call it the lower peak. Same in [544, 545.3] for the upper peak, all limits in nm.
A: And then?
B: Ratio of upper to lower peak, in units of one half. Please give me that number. 2.6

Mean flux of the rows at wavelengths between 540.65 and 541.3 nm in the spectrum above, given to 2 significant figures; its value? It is 33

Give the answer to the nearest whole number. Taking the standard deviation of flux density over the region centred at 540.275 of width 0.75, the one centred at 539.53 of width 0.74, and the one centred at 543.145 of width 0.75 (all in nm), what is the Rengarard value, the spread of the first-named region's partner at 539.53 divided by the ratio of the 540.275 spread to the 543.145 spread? 3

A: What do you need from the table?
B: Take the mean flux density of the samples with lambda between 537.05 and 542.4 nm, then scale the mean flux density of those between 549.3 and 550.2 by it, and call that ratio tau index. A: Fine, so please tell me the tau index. 1.07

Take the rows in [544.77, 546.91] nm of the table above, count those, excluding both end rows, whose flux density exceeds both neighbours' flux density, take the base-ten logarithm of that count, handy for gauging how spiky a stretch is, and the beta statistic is 0.70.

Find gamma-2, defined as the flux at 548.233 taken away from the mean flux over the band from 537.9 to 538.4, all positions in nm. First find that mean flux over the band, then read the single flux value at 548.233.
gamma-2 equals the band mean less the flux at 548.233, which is 8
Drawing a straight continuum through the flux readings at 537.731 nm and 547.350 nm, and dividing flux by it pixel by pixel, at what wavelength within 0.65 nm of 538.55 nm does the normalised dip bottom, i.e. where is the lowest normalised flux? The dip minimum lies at 539.095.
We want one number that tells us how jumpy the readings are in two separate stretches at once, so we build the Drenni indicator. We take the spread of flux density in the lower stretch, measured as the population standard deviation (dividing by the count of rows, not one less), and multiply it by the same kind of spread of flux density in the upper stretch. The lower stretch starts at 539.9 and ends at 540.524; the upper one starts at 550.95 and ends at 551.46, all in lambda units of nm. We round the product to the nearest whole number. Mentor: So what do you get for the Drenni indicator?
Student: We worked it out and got 47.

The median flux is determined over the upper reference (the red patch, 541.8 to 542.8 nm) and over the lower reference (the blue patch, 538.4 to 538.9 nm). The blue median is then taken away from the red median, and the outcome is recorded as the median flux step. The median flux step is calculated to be -5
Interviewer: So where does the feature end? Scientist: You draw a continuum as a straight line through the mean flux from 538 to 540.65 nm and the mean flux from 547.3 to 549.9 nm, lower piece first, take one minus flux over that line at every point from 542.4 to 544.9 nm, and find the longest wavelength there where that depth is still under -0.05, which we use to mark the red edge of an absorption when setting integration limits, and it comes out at 544.835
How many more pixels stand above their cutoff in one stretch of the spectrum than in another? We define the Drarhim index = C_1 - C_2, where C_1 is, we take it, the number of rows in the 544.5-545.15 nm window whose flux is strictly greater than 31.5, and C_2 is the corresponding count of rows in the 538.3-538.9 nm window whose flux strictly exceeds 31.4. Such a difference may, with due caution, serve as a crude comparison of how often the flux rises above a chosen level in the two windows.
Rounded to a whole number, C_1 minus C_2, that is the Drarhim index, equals 0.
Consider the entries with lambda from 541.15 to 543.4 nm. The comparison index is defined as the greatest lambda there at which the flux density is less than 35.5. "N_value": 543.332 nm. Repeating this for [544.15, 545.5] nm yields 545.337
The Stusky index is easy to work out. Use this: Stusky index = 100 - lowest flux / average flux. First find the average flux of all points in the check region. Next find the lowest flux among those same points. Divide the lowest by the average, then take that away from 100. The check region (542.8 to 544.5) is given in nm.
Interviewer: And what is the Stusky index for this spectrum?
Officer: 99.3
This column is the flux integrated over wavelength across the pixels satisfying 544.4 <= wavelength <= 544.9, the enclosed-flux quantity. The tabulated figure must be 20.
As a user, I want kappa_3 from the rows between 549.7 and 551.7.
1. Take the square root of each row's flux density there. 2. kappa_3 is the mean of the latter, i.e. 5.48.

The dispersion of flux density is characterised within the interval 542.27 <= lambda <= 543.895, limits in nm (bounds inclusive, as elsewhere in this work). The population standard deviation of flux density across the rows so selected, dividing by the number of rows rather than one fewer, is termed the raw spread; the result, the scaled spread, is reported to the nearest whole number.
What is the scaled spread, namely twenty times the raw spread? 84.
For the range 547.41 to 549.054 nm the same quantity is 67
